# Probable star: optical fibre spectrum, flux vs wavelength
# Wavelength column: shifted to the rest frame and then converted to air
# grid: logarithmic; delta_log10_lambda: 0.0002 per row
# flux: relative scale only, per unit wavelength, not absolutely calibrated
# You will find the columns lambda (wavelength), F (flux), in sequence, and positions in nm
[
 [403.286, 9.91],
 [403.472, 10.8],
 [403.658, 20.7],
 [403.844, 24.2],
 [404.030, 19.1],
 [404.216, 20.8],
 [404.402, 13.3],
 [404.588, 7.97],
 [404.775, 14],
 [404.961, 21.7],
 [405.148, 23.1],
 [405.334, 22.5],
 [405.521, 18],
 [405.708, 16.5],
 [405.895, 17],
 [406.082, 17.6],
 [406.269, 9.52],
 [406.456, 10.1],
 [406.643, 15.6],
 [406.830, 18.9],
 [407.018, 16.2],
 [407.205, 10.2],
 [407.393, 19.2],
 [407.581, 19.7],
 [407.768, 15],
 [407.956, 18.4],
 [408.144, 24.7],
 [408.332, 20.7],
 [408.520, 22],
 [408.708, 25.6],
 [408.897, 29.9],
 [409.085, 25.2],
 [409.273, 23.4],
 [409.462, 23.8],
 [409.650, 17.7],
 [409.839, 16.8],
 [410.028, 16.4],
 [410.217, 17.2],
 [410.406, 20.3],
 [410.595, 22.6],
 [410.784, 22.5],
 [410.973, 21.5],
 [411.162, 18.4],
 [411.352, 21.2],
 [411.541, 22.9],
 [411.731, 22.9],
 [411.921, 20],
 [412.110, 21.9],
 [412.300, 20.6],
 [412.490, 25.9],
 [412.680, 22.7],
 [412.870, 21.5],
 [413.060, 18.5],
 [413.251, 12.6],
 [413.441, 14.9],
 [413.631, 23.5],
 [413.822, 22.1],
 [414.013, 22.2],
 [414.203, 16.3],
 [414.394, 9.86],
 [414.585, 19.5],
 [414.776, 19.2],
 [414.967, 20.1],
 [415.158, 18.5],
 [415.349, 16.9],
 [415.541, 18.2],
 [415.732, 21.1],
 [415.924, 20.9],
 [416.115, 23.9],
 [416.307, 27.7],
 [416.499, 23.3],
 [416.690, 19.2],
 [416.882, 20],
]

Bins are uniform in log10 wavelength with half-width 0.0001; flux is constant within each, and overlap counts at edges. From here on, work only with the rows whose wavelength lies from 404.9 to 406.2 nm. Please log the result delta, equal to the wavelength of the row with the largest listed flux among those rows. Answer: 405.148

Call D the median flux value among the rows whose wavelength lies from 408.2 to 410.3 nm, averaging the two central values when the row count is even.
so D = 22.0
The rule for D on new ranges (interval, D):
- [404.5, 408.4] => 17.6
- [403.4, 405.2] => 19.9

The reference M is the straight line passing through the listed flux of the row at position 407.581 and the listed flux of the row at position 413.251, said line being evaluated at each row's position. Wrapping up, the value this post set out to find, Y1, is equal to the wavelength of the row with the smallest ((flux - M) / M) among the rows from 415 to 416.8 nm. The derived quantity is 415.349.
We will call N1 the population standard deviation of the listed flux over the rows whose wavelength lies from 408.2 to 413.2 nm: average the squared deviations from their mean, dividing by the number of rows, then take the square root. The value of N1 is 3.05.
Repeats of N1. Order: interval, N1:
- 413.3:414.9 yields 4.27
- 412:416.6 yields 3.94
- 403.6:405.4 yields 4.98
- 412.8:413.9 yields 3.96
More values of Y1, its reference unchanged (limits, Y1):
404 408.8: 404.588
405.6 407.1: 406.269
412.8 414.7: 414.394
